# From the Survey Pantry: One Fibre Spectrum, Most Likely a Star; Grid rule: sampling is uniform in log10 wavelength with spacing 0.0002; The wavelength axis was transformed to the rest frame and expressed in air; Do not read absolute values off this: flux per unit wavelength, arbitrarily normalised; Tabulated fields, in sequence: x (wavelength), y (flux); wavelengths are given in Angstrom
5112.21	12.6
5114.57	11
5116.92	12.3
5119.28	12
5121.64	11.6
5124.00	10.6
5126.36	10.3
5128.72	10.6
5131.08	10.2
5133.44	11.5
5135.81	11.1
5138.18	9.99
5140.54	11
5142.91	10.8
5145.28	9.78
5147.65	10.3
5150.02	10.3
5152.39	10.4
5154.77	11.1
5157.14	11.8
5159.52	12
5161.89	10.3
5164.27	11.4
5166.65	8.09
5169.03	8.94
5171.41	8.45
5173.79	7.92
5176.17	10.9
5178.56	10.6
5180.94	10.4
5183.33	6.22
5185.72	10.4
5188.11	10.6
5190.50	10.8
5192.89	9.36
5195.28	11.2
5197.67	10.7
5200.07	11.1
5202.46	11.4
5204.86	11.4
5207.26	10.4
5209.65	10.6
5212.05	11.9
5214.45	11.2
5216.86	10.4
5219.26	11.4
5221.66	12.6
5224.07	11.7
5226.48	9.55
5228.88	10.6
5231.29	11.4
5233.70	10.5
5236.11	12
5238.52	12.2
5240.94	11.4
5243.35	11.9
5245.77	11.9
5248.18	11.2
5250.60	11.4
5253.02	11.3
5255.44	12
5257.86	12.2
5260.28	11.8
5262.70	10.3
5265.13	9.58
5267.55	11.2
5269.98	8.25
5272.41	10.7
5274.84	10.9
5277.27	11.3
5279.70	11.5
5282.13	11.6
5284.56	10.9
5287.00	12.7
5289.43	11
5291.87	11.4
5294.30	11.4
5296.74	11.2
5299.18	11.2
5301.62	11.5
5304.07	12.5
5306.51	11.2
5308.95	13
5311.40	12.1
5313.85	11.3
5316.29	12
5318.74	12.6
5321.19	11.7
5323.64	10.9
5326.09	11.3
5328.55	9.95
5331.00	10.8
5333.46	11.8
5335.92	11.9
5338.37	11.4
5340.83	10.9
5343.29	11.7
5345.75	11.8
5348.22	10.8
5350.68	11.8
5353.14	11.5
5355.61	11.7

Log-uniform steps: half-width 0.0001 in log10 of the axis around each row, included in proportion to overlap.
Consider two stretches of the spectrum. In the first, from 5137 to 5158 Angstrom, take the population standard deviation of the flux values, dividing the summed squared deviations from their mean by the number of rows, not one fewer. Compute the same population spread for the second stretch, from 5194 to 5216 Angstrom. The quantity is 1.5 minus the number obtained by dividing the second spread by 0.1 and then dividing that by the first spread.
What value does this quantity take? -5.9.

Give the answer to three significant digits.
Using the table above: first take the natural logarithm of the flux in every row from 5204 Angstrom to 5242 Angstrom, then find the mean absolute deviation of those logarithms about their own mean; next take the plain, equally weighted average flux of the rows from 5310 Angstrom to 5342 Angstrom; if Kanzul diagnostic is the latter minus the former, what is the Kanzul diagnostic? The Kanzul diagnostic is 11.4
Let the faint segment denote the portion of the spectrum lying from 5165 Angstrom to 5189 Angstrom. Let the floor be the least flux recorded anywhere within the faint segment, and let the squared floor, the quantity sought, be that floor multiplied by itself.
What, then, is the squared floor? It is 39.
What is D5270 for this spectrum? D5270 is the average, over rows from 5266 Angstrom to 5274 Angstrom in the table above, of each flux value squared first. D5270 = 103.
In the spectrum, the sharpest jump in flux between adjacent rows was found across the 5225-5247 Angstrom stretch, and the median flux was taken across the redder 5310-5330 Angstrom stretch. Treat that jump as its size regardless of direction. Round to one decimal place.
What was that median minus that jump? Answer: 10.0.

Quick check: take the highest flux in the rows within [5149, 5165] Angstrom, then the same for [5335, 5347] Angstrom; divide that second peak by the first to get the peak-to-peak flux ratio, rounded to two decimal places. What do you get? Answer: 0.99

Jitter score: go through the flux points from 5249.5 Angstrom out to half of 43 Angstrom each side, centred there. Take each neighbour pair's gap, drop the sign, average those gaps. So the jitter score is 0.81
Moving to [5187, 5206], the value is 0.67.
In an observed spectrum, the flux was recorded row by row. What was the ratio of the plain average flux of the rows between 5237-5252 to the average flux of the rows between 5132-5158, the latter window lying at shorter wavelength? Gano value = 1.09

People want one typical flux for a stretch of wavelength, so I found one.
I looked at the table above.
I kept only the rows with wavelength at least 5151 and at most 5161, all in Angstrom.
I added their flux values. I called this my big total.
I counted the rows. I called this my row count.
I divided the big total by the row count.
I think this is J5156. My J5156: 11.3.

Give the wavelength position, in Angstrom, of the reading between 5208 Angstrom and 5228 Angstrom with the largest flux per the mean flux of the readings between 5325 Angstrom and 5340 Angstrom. 5221.66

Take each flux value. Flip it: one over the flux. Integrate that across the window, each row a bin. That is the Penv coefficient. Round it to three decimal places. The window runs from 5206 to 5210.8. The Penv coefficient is 0.457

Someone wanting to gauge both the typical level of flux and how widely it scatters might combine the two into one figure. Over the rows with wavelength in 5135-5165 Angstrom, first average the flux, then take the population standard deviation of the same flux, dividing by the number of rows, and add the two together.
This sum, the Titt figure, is 11.4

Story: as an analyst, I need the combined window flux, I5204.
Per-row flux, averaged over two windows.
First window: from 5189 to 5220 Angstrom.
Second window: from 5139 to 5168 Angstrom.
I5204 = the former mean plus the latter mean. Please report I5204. 21.5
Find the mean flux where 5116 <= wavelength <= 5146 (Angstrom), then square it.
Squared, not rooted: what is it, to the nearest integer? 119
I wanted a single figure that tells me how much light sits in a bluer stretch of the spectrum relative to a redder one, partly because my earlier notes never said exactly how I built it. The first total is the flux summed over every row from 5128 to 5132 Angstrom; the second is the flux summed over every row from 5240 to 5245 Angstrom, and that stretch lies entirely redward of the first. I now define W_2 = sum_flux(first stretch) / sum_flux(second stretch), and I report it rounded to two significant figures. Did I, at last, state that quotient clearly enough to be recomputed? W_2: 0.89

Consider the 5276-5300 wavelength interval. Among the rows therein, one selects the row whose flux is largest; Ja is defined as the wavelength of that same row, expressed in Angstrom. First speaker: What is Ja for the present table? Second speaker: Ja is 5287.00 Angstrom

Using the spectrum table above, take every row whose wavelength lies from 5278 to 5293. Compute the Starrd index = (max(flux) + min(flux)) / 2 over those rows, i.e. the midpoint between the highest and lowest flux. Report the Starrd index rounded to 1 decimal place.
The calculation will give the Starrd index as 11.8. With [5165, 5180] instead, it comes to 9.4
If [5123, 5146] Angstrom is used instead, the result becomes 10.6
